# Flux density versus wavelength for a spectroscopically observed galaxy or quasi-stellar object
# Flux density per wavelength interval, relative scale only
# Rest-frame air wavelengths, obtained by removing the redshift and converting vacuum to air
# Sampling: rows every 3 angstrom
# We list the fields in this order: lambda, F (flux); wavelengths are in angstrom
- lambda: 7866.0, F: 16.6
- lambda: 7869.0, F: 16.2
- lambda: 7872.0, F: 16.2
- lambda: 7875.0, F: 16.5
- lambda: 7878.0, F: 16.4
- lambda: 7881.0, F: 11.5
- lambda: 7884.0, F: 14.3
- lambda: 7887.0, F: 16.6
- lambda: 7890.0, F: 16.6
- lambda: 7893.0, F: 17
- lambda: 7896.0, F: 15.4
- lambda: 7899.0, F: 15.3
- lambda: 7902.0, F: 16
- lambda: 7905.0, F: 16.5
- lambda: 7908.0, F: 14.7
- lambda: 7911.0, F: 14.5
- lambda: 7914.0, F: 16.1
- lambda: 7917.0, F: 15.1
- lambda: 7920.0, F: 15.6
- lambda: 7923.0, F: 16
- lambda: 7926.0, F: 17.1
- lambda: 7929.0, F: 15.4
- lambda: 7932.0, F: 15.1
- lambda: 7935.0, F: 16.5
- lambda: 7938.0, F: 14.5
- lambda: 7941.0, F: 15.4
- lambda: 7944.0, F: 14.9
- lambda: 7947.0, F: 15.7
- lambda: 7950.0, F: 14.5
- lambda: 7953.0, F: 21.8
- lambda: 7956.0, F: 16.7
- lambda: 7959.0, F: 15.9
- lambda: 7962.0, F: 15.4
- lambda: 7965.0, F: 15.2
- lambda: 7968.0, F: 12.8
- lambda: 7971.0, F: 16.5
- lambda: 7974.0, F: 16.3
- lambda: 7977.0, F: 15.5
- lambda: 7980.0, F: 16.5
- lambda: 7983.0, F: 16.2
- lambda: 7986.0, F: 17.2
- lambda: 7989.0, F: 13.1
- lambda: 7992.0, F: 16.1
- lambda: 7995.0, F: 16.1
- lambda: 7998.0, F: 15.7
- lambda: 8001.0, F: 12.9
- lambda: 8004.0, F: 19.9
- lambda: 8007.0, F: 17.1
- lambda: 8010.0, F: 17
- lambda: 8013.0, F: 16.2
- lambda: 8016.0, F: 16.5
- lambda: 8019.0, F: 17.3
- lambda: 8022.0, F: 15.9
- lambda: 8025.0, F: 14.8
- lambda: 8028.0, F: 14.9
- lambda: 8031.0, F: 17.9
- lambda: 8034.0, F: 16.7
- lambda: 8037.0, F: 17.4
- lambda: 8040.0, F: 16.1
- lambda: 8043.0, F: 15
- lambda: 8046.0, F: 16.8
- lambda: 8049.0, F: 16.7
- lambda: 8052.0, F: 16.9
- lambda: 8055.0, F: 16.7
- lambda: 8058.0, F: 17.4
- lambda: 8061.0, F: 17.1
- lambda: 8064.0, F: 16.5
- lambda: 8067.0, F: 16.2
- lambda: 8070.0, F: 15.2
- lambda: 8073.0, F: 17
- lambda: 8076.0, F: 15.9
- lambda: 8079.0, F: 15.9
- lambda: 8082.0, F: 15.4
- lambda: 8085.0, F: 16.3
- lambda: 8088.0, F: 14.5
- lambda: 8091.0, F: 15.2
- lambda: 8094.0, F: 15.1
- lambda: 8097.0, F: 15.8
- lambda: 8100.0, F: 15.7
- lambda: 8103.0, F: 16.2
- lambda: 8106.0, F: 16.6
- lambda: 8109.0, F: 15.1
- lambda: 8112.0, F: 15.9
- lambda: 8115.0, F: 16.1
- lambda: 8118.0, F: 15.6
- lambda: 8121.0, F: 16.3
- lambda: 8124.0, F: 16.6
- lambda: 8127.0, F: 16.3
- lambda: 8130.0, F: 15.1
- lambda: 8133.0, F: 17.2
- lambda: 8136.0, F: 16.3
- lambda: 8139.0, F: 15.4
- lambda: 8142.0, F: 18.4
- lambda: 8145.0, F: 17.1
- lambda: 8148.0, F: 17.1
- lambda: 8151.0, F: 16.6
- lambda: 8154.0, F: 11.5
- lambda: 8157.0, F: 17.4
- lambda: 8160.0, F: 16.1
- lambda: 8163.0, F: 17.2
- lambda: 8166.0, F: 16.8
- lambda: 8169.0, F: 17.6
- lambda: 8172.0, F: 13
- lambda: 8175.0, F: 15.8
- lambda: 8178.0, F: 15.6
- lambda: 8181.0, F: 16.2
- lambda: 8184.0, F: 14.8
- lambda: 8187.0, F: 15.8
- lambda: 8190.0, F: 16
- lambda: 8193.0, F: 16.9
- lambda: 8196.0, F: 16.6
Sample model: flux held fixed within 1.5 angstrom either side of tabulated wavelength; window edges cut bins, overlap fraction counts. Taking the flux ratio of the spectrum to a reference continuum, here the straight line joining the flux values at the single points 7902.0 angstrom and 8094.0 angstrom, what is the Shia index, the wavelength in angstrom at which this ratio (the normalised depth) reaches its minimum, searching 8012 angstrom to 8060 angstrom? 8025.0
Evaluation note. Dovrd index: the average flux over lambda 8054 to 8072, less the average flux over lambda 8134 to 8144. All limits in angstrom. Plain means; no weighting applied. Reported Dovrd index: -0.2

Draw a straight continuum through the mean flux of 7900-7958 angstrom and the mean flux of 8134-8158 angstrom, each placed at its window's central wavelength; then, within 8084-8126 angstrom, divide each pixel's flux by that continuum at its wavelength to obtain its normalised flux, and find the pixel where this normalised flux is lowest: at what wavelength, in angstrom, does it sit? 8088.0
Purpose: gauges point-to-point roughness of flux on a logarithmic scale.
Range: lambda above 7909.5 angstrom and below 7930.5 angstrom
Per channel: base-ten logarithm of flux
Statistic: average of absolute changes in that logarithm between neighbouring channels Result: 0.029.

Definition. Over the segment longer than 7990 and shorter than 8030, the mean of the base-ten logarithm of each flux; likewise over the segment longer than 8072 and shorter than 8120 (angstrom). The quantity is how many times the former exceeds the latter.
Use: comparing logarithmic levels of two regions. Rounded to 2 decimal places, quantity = 1.01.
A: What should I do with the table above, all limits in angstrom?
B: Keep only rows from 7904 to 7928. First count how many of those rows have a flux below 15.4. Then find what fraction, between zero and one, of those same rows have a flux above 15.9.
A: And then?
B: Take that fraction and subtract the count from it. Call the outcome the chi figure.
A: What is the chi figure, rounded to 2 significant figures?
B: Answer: -2.5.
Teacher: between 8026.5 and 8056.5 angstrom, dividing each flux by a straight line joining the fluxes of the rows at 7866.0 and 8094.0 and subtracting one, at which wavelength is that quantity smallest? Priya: 8028.0 angstrom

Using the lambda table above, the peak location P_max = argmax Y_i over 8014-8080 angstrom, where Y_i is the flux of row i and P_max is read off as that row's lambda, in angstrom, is 8031.0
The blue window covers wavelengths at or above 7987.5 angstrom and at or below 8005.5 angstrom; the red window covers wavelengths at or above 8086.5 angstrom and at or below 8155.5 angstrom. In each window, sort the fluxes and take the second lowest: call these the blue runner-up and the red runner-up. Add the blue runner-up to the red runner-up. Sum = 27.6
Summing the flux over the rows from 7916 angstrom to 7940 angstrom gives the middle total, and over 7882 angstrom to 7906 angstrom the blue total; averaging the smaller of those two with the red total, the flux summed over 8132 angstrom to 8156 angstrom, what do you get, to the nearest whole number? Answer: 127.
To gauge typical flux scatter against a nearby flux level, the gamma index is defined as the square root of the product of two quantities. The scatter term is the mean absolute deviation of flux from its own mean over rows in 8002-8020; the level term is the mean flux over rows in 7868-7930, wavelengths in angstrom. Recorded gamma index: 3.66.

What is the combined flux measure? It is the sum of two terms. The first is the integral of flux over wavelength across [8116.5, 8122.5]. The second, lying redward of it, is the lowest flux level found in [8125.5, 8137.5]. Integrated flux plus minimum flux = 111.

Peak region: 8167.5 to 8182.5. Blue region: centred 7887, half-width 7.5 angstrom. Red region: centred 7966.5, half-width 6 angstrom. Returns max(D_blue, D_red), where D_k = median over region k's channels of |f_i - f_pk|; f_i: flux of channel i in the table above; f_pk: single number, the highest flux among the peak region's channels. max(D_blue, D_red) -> 2.30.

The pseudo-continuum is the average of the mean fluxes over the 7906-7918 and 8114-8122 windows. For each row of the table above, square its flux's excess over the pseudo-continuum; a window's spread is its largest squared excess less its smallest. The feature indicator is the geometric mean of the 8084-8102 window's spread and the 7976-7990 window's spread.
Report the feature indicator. 3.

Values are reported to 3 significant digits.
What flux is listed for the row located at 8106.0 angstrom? 16.6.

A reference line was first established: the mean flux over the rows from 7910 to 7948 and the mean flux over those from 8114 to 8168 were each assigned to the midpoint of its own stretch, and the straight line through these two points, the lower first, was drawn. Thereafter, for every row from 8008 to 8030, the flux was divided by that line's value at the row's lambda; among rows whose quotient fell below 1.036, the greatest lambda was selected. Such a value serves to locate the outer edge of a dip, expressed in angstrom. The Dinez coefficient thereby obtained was 8028.0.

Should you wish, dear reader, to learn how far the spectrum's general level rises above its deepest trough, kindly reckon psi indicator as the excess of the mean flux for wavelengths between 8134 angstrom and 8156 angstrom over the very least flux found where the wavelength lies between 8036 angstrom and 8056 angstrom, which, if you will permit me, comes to 1.1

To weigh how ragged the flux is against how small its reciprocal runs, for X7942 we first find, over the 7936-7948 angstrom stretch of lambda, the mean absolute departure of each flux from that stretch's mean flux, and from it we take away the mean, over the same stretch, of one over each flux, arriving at 0.36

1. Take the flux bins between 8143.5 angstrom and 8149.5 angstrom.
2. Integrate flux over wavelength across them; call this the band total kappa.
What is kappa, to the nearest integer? 103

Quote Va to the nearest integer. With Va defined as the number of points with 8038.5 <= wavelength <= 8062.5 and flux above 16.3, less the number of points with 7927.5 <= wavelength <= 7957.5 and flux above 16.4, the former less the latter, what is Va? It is 3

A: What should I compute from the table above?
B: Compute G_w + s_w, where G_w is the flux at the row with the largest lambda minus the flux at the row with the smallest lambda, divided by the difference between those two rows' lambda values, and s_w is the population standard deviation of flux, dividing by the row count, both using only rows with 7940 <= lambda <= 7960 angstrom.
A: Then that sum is 2.32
